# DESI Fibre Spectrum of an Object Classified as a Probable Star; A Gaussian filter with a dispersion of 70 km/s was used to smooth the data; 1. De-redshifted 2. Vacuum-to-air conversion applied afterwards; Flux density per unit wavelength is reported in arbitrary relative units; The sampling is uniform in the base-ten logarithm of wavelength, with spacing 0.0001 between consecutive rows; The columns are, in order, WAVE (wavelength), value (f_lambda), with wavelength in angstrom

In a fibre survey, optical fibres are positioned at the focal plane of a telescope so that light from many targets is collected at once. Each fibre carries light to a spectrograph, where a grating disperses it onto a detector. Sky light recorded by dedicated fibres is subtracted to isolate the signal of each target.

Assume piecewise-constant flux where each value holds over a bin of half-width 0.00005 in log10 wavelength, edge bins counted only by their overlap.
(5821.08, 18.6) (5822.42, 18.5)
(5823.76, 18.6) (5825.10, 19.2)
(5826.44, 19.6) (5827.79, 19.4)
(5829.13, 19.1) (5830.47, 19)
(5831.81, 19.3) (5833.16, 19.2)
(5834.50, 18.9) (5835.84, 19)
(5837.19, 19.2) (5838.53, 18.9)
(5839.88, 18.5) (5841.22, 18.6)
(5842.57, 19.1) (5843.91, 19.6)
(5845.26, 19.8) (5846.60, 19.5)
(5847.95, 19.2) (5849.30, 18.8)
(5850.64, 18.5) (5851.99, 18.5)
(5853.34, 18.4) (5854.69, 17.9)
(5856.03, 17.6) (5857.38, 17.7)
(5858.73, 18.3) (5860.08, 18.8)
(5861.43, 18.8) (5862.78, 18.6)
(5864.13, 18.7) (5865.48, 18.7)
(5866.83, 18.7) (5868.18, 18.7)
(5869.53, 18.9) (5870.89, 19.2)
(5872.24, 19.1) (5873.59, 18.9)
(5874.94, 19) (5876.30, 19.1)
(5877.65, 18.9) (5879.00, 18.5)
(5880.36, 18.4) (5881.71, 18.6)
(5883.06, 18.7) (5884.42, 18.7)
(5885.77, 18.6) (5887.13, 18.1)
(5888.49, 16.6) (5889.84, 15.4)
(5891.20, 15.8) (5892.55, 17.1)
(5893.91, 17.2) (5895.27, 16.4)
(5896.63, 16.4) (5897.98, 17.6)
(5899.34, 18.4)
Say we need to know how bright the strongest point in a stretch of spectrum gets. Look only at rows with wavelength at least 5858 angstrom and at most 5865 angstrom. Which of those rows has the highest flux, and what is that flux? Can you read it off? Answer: 18.8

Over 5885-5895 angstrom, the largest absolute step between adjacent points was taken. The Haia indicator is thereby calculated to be 1.5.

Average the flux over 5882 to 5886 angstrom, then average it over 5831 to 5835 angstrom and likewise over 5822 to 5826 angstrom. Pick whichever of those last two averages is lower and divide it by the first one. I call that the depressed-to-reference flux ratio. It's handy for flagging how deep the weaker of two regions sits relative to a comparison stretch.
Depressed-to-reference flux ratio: 1.01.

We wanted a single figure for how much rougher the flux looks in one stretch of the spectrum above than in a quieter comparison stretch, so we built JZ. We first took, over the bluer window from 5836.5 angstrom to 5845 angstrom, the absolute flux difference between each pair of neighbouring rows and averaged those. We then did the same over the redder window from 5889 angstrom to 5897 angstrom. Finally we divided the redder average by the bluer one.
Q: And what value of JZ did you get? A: 1.4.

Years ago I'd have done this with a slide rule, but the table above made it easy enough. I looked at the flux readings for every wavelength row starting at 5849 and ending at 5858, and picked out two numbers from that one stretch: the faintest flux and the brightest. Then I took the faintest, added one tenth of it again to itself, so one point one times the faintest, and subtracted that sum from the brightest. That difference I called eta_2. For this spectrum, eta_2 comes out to -0.56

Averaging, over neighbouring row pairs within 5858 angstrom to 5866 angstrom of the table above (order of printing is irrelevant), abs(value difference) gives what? 0.16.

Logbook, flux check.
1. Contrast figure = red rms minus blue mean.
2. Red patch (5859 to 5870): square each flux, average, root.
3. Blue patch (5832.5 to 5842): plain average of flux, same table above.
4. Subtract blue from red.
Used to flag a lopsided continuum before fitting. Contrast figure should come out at -0.16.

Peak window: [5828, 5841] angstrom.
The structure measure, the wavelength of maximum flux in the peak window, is 5831.81 angstrom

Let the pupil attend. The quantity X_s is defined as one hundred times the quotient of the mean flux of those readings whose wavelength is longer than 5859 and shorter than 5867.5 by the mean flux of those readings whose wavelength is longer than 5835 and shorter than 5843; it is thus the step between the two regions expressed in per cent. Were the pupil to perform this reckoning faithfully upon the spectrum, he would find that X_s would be 99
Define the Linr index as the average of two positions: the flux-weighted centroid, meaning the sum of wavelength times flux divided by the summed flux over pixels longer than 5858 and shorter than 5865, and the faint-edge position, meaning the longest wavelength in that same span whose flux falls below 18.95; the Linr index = 5862.8 angstrom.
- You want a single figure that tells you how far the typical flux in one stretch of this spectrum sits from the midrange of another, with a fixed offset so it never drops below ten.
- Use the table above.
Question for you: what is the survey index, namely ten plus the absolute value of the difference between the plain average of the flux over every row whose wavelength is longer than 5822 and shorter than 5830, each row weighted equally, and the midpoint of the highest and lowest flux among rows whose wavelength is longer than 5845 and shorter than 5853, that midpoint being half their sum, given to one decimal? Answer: 10.1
